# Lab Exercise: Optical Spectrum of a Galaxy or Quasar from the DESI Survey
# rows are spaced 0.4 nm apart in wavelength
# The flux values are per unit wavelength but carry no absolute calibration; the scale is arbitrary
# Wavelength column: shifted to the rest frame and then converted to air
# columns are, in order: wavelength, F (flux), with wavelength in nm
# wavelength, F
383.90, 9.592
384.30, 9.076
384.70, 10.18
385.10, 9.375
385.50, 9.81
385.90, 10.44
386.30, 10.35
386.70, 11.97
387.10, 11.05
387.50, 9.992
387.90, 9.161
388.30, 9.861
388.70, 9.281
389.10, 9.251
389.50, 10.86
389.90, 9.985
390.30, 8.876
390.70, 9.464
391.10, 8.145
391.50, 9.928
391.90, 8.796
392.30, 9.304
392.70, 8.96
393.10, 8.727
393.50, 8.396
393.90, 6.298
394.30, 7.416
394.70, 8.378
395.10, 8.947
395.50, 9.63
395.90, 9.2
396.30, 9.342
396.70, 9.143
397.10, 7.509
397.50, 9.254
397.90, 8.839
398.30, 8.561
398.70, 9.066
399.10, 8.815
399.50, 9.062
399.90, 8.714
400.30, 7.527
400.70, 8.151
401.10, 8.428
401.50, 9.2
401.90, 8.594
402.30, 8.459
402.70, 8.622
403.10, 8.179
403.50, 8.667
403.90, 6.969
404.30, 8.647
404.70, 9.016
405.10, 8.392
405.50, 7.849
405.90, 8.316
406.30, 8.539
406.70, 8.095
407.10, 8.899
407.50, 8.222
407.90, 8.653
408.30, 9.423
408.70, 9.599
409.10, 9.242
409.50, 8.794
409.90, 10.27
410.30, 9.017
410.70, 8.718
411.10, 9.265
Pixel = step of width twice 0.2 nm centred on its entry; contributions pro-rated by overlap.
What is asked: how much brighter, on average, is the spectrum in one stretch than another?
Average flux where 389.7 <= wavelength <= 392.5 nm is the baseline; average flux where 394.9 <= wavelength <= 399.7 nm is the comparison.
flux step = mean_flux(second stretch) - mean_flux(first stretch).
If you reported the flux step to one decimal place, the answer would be -0.3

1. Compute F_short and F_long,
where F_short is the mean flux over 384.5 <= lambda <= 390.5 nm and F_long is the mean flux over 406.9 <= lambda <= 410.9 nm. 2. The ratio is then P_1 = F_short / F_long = 1.10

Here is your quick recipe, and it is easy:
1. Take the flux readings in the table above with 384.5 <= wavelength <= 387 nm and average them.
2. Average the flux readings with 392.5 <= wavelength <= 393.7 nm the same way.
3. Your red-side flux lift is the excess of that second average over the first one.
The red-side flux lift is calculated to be -1.7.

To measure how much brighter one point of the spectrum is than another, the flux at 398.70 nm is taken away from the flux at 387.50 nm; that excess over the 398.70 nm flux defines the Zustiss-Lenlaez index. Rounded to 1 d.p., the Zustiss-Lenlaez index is 0.9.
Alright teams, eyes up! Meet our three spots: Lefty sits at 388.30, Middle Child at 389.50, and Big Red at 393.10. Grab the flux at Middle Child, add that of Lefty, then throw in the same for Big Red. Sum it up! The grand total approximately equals 29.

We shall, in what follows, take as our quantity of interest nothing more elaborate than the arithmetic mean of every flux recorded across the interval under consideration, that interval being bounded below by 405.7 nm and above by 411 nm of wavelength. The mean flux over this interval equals 8.91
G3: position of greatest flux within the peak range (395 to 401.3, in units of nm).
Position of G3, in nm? 395.50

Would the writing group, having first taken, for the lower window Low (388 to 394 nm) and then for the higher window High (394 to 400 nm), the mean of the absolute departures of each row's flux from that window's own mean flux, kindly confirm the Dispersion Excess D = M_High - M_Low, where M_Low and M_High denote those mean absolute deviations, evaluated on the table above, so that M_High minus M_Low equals -0.260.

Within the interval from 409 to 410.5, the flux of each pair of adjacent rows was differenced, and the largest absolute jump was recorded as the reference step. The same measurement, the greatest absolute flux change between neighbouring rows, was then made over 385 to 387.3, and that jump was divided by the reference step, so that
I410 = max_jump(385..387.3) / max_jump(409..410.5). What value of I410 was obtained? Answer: 1.1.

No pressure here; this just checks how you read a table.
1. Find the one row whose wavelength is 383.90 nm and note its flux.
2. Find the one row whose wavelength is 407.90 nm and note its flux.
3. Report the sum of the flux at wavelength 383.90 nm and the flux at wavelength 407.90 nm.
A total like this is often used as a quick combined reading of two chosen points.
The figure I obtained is 18.2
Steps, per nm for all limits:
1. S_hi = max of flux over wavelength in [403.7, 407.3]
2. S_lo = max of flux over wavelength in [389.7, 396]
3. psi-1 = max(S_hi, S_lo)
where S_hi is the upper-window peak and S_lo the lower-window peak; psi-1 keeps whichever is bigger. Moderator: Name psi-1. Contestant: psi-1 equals 10.0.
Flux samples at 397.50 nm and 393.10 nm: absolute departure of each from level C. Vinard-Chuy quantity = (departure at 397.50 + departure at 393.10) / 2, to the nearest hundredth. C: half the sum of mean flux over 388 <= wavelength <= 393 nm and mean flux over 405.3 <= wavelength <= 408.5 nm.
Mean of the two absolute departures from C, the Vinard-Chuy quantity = 0.26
